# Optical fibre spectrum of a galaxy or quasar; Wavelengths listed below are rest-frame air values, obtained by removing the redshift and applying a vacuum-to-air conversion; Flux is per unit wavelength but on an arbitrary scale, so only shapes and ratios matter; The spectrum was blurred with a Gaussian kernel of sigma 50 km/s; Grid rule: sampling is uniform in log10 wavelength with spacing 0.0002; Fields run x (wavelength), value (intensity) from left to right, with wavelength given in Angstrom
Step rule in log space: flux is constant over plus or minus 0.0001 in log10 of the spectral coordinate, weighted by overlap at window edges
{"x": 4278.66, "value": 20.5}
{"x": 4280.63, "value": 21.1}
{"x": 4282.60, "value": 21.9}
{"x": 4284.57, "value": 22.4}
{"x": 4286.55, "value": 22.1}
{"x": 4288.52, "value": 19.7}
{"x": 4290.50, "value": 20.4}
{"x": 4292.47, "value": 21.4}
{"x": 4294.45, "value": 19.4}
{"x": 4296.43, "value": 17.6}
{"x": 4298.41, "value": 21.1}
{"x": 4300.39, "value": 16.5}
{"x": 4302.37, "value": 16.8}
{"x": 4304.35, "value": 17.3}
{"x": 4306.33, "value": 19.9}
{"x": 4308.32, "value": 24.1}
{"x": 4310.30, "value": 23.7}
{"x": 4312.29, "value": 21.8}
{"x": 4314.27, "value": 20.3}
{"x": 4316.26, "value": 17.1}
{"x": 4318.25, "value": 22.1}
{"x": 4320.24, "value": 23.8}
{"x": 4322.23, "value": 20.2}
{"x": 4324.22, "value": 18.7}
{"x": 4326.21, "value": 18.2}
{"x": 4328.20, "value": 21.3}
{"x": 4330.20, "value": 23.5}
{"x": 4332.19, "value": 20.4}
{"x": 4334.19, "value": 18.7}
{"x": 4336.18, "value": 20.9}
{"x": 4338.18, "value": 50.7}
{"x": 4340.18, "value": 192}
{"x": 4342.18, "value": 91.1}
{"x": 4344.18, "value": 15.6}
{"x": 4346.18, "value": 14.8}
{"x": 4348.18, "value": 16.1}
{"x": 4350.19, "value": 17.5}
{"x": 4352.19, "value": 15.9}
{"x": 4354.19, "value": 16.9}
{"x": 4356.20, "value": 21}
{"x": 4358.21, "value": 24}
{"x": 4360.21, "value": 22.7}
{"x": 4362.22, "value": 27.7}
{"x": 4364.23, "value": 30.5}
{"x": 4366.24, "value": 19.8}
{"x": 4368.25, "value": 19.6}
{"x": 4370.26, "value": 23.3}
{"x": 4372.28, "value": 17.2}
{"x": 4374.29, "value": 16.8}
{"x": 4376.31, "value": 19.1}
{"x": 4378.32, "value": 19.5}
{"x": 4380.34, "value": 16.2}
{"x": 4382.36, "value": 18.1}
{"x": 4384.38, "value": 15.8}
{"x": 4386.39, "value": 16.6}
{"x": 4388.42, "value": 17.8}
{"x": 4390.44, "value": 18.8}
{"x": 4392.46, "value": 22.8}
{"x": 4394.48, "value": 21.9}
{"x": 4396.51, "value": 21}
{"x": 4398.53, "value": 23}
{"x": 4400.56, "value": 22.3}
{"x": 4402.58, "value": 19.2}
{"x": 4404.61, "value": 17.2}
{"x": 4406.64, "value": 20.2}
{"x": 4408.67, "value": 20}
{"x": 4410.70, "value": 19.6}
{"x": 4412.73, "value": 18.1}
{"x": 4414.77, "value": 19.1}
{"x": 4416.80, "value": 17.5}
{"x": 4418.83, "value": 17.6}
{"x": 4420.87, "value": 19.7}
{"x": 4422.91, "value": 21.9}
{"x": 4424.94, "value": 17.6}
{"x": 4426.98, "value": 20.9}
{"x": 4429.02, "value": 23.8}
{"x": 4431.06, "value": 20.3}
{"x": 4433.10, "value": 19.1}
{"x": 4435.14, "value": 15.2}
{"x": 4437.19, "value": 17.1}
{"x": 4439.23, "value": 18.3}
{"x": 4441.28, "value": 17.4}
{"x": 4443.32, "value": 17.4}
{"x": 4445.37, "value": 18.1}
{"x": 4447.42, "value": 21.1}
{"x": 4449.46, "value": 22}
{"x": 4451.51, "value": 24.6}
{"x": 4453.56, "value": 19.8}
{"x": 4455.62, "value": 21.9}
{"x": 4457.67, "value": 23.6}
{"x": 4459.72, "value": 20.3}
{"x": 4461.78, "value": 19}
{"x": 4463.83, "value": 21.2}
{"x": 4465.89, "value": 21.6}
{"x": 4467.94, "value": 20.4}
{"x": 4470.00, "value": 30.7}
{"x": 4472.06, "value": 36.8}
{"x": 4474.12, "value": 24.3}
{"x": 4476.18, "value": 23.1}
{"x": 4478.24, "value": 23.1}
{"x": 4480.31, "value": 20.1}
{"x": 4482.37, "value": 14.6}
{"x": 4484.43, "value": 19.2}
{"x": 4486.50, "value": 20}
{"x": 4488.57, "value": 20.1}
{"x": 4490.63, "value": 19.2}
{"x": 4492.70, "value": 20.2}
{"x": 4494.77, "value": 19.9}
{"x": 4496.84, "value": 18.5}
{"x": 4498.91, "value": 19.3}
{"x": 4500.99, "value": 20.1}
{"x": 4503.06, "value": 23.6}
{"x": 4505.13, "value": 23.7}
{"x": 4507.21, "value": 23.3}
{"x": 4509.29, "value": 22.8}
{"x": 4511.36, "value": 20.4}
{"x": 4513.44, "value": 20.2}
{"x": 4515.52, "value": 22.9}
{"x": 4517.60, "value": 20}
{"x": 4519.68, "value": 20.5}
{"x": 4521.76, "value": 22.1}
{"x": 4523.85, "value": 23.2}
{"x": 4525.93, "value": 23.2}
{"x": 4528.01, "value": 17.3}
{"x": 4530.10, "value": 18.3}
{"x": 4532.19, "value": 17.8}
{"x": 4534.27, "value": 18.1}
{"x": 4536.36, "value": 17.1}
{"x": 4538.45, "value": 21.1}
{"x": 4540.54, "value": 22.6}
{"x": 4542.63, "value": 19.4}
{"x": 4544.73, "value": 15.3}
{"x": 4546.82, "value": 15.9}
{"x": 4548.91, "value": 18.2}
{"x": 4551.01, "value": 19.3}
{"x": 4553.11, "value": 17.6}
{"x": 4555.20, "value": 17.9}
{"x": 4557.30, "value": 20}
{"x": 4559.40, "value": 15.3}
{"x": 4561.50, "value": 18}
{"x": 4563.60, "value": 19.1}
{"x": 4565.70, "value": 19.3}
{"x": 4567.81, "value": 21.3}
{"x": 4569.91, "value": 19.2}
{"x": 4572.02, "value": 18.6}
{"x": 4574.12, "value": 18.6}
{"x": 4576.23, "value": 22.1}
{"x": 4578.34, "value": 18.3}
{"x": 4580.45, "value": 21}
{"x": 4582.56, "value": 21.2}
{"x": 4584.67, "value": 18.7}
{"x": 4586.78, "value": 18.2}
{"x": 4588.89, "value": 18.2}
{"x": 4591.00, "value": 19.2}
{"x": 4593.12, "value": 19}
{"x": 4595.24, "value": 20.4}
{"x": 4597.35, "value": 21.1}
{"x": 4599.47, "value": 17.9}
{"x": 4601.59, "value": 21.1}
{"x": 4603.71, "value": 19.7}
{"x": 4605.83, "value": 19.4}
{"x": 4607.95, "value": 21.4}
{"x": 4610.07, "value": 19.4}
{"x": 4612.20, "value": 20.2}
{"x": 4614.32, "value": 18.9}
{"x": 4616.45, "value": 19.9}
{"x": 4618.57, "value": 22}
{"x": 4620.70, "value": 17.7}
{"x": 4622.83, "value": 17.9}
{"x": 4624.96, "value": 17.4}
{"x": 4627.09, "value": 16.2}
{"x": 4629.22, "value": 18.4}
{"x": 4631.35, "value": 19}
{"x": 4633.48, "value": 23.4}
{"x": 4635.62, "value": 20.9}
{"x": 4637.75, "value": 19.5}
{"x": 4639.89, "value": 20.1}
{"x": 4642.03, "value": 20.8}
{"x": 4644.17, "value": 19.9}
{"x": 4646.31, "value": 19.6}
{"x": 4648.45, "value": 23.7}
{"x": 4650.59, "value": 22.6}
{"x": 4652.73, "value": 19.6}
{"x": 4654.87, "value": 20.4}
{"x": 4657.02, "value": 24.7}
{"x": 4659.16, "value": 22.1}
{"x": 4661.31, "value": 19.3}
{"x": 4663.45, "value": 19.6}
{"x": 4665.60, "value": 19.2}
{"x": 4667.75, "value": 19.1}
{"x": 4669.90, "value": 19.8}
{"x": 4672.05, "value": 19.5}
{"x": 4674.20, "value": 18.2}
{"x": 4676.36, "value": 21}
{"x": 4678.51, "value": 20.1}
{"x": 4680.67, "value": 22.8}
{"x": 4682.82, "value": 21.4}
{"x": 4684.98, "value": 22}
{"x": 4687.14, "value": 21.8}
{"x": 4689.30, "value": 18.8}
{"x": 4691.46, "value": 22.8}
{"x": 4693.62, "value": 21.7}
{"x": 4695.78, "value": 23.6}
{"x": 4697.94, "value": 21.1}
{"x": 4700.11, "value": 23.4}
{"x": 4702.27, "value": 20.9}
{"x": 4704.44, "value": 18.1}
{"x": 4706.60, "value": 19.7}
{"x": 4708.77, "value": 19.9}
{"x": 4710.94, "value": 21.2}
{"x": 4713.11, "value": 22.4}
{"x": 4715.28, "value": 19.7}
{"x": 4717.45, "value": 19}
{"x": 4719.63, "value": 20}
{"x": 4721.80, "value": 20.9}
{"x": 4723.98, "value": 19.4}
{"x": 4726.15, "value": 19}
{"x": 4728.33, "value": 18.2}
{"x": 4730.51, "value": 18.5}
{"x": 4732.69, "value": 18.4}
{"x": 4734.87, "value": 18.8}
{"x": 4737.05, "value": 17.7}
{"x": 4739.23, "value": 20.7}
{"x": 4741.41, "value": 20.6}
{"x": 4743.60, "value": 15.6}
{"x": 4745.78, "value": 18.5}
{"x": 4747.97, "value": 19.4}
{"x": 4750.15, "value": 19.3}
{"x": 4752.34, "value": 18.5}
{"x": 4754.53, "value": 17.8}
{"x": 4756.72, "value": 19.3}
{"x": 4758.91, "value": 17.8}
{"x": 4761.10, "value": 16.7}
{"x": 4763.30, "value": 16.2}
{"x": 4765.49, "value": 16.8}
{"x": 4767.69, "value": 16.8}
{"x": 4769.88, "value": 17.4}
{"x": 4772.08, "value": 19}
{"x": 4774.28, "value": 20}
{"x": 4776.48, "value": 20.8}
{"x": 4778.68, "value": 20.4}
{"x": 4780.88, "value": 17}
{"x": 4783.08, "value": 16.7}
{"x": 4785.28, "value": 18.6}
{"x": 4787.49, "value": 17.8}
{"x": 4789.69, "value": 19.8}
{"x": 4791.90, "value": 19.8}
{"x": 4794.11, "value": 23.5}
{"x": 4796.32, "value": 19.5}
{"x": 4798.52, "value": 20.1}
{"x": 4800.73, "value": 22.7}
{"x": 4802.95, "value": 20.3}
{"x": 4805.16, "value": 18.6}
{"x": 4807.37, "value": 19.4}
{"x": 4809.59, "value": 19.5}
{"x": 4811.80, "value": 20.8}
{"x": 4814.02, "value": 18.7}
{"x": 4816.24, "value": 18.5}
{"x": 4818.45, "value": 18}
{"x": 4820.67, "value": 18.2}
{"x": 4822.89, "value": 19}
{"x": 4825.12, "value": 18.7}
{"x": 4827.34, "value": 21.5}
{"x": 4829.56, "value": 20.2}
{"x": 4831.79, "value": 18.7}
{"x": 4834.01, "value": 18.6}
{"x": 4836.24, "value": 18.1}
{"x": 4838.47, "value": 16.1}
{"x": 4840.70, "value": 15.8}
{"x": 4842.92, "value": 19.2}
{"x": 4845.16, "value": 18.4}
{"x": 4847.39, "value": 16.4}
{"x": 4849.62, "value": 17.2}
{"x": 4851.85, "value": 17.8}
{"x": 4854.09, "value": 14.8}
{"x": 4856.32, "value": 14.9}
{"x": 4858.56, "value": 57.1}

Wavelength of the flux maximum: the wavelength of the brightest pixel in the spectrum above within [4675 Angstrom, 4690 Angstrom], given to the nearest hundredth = 4680.67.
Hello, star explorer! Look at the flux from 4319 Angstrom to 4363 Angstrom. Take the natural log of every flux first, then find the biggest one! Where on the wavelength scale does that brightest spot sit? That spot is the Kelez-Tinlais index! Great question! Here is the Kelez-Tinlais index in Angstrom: 4340.18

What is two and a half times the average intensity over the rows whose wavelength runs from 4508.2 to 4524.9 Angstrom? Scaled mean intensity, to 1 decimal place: 53.8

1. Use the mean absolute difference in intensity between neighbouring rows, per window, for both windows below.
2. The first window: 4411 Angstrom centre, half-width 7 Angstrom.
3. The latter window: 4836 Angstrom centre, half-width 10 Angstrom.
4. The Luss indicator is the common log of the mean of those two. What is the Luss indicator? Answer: 0.10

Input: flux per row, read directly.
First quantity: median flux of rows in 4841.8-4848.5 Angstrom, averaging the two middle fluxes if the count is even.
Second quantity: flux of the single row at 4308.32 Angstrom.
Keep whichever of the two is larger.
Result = 24.1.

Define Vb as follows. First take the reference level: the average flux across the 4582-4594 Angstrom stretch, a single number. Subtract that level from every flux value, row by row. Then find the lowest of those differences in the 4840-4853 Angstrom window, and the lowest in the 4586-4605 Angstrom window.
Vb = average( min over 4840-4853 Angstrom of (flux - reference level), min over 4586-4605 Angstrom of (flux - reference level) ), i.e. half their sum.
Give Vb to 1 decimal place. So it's -2.2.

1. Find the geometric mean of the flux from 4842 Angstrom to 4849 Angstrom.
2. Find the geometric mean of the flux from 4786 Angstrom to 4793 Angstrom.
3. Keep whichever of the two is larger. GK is 19.1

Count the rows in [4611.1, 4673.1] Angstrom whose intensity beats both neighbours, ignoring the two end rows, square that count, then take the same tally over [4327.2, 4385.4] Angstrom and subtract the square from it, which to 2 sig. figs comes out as -56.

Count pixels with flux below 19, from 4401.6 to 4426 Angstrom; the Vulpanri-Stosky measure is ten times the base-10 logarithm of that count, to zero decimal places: 7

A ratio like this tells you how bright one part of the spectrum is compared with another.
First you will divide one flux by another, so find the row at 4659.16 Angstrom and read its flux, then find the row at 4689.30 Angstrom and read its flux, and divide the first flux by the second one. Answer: 1.18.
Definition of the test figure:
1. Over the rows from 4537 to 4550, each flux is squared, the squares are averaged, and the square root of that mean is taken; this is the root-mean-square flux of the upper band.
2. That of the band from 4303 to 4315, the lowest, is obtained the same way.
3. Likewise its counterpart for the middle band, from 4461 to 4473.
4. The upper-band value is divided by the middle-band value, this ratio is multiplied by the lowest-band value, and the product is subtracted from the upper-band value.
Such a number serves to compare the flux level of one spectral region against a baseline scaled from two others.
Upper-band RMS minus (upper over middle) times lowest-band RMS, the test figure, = 3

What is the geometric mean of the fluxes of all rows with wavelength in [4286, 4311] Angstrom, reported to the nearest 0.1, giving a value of 19.9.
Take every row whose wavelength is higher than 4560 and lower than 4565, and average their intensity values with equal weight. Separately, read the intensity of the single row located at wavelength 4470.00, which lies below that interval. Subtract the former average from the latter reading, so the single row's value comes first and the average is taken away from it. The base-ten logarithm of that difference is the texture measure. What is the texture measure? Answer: 1.1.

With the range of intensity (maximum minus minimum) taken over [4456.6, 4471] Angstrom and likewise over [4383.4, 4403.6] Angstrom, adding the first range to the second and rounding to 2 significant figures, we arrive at 19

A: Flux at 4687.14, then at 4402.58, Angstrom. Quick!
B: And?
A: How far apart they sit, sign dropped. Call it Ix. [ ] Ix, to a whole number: 3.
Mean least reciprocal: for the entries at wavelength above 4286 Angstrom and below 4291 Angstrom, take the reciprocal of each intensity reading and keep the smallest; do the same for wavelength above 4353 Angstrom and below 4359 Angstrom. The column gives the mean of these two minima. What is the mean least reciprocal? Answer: 0.043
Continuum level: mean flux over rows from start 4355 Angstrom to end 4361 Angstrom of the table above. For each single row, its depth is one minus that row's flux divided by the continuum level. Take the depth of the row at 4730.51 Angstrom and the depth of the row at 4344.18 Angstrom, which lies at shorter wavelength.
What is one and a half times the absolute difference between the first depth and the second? 0.19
